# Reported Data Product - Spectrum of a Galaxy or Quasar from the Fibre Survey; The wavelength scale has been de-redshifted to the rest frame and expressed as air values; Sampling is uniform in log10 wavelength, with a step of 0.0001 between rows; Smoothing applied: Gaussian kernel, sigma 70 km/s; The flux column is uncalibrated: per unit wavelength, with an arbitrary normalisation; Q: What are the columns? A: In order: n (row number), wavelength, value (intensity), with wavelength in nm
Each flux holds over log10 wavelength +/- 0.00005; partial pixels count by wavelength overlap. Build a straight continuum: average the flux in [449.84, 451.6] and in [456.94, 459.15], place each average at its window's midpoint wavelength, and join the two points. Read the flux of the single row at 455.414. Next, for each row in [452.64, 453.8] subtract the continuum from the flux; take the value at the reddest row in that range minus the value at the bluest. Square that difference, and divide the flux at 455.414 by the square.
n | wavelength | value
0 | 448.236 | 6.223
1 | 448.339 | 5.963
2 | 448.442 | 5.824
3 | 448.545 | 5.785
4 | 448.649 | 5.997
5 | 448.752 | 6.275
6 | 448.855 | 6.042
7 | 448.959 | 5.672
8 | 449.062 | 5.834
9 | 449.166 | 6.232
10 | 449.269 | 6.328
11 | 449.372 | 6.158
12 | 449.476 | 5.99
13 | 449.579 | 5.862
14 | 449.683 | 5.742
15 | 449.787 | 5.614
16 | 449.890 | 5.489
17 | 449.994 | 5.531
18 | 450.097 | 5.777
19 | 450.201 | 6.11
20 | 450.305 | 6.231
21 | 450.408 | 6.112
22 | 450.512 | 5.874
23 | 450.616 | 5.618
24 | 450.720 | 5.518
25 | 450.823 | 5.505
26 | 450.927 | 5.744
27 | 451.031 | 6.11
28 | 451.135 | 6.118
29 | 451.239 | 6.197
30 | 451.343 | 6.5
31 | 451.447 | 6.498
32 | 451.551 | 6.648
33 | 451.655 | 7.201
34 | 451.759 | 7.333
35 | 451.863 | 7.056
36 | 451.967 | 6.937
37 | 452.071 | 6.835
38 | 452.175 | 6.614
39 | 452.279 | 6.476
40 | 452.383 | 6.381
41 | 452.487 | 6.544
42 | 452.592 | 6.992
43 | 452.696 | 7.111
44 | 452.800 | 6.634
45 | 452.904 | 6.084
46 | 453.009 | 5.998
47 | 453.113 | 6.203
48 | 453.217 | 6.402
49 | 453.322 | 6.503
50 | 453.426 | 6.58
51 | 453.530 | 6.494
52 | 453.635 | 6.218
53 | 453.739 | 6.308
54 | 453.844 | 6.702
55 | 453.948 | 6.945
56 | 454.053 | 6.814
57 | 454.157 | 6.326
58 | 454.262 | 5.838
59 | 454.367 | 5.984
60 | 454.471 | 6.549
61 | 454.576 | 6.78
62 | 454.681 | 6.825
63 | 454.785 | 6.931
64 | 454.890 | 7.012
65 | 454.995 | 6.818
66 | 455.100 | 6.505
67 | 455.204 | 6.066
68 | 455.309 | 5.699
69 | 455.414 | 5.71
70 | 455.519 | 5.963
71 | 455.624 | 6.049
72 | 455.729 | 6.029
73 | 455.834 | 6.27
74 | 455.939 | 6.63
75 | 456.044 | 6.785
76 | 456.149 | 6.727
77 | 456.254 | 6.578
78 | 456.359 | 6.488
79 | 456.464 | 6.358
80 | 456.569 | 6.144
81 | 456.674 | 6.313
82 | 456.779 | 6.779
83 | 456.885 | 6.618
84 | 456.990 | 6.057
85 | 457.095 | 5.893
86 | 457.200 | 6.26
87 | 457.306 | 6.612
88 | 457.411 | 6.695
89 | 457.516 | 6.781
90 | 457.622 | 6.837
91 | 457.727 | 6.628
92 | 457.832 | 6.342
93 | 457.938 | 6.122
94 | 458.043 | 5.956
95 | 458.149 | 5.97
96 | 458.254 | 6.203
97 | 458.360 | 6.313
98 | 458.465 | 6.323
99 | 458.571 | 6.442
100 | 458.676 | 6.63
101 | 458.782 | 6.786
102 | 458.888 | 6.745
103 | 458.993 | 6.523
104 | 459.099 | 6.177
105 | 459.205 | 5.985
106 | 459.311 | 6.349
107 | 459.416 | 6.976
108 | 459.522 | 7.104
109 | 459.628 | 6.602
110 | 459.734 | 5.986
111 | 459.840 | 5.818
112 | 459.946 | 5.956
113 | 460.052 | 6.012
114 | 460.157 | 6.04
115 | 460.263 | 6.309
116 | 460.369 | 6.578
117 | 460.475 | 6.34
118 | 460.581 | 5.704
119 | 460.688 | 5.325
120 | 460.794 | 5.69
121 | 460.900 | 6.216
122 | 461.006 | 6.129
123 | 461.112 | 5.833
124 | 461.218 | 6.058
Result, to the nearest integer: 8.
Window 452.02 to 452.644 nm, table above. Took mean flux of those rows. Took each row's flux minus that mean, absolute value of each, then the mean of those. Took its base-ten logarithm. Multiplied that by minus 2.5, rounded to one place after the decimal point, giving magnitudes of 1.8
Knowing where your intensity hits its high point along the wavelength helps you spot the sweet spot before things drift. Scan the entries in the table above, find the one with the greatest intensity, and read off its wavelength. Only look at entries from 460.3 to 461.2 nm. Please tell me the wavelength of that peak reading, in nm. 460.369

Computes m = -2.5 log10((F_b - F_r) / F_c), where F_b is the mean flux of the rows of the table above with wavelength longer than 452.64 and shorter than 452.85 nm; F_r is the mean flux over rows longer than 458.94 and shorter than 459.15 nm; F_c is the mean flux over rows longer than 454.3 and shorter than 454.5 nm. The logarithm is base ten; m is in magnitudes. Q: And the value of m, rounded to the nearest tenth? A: 2.7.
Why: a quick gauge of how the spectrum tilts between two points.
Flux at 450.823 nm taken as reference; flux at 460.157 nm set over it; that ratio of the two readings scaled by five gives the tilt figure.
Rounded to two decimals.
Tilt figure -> 5.49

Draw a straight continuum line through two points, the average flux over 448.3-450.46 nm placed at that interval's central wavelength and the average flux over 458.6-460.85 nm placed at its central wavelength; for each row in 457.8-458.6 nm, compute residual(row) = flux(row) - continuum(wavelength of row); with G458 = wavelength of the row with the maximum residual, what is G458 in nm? 458.571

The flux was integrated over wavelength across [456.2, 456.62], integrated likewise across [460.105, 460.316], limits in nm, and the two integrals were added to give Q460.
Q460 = 4.0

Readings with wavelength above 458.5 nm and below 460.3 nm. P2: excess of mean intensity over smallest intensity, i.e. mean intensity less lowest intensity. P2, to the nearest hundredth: 0.56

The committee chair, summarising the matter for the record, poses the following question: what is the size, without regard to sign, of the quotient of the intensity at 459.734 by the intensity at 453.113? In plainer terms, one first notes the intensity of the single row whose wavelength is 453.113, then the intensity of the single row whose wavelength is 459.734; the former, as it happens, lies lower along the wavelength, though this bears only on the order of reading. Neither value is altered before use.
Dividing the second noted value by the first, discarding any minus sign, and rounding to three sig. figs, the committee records 0.965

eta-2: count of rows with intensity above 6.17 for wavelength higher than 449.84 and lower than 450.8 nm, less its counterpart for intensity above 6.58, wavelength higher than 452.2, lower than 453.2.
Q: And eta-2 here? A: -2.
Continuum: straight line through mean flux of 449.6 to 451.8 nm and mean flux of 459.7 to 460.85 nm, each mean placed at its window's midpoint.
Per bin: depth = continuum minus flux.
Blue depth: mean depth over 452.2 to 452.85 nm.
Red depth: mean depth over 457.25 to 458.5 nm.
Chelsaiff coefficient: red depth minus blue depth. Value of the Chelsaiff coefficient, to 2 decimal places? 0.24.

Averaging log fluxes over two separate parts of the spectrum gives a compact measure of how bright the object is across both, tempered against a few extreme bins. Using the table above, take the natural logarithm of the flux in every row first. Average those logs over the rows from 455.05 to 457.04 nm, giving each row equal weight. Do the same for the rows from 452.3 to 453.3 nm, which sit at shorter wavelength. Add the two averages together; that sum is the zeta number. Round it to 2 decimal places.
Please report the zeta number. 3.71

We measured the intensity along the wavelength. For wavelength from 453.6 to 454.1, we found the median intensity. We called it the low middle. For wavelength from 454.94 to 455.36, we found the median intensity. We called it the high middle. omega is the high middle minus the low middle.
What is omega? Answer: -0.42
